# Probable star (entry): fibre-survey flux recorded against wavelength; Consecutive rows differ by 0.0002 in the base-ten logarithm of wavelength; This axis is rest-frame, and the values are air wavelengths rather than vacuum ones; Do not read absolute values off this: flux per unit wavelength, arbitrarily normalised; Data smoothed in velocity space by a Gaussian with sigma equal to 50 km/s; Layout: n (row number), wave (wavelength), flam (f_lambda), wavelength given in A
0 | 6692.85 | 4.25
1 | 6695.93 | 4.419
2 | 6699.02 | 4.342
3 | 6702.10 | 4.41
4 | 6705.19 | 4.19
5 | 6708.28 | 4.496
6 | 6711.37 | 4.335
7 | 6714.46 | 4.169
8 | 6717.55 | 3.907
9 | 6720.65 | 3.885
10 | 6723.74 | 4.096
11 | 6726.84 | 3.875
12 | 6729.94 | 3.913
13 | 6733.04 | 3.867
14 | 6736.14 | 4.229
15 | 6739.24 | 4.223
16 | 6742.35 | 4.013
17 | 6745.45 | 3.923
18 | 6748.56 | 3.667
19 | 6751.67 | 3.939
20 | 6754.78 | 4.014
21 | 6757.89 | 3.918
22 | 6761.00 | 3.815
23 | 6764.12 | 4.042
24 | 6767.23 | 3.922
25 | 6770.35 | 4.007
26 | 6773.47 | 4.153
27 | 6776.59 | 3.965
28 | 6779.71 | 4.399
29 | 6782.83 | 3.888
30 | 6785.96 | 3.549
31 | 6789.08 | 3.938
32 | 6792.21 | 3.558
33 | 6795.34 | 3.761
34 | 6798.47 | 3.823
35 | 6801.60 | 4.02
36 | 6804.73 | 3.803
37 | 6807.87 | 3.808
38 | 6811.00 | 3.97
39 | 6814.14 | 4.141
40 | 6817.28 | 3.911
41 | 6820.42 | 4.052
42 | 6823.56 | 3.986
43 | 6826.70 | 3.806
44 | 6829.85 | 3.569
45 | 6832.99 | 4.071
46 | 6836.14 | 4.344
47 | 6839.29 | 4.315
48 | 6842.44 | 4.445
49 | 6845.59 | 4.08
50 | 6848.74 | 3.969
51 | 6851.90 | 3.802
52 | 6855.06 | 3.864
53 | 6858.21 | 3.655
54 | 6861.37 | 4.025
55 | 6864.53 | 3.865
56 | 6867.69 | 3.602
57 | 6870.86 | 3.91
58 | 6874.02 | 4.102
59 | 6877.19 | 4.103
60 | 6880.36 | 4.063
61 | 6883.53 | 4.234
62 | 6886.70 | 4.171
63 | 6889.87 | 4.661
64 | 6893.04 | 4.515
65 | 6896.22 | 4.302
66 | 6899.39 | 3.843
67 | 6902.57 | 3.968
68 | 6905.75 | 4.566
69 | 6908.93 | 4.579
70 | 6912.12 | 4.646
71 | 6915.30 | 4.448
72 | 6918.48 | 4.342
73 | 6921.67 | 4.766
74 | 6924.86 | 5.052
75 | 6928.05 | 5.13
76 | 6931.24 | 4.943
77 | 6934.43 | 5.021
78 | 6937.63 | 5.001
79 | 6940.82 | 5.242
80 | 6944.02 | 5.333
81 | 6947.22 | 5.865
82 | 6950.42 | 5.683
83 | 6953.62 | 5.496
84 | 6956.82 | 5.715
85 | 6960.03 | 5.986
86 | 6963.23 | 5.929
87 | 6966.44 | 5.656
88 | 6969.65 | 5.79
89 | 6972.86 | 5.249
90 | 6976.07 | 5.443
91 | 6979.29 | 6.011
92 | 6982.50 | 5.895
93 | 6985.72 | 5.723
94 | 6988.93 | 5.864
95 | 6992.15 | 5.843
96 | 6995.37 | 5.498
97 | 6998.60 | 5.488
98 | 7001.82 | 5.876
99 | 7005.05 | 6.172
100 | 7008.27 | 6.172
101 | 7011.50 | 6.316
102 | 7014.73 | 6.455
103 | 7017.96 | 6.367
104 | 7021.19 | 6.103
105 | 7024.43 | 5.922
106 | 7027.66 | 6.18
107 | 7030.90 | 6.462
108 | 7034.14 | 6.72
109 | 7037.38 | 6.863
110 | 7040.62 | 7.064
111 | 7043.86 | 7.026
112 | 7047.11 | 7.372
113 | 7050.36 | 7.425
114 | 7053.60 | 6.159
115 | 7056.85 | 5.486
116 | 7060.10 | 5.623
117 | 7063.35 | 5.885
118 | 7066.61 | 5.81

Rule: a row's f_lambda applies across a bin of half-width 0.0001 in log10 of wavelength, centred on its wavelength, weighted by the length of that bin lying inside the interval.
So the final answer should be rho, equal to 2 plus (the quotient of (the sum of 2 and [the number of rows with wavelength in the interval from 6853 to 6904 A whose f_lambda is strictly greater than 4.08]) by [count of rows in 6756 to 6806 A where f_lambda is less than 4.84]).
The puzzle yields 2.6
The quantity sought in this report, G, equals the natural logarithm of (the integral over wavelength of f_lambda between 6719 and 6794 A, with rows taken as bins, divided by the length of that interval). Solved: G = 1.37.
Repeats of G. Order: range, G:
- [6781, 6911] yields 1.39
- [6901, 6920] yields 1.49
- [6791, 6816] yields 1.35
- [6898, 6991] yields 1.65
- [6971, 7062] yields 1.82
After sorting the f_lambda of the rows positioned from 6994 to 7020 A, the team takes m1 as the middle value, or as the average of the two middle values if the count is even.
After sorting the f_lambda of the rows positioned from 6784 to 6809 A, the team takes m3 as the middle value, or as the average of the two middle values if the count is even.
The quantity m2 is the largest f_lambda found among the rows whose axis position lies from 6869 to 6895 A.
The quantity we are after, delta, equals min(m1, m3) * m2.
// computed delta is 18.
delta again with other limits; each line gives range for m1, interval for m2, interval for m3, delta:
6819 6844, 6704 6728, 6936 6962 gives 18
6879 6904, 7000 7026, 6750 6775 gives 26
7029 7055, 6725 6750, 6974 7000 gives 24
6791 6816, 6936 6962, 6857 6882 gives 23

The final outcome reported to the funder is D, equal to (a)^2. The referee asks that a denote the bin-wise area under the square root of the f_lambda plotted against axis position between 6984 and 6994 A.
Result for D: 581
